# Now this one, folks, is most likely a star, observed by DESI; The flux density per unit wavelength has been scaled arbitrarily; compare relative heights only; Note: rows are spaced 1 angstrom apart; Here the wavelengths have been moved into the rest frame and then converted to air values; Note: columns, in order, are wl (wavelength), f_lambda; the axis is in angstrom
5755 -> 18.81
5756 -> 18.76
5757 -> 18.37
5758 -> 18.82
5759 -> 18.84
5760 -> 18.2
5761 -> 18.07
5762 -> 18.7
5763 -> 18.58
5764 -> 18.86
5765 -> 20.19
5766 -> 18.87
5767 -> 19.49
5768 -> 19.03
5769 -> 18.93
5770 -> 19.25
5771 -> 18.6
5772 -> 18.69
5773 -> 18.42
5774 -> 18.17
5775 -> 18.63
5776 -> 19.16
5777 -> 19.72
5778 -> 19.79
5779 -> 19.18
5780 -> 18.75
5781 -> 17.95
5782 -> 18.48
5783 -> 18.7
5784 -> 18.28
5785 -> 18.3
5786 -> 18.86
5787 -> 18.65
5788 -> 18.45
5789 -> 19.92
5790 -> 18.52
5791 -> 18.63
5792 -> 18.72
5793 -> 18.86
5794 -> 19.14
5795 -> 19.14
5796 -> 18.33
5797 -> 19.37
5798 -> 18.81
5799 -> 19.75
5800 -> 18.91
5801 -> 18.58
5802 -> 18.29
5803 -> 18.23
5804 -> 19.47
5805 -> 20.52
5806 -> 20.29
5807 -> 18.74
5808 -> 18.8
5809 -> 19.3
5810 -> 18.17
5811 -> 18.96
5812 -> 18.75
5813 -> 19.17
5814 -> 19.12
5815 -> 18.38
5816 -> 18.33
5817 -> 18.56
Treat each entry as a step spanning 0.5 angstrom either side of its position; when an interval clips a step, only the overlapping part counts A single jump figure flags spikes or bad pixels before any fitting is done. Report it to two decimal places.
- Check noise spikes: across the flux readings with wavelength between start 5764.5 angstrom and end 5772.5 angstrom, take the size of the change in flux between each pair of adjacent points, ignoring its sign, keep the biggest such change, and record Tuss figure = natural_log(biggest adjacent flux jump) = 0.28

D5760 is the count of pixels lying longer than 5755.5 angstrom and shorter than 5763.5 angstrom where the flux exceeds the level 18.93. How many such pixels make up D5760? 0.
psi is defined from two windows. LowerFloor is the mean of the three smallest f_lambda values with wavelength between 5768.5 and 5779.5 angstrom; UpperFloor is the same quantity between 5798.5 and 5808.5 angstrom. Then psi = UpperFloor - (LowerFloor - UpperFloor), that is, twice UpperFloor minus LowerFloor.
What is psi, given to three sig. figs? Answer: 18.3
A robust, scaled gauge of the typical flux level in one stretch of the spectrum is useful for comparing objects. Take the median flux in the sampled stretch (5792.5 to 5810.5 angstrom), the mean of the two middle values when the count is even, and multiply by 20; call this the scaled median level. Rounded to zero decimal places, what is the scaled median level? 378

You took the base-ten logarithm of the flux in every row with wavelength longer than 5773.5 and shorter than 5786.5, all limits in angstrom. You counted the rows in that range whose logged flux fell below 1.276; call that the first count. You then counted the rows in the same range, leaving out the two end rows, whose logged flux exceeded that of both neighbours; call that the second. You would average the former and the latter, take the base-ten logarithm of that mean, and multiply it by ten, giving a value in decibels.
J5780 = 7.40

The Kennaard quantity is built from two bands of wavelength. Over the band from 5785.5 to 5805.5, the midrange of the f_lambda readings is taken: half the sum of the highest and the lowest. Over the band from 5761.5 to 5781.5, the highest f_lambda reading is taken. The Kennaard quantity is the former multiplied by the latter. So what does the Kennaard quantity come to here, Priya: 391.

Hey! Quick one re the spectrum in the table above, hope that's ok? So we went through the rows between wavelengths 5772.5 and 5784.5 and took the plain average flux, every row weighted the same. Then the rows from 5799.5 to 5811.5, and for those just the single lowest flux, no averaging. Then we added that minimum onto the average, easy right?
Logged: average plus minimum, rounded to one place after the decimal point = 36.9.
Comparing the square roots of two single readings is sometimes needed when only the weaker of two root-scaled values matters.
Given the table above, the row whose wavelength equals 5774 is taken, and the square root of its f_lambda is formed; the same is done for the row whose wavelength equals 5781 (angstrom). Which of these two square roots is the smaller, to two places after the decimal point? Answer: 4.24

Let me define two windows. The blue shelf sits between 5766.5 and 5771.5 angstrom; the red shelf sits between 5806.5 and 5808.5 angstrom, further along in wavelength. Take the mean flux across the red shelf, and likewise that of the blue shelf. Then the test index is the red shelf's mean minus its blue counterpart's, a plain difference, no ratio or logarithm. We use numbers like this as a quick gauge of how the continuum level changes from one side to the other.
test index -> -0.29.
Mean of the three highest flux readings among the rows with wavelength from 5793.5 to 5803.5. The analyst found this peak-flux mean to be 19.4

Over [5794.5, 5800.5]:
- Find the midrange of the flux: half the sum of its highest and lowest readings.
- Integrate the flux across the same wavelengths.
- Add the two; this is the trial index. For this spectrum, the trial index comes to 133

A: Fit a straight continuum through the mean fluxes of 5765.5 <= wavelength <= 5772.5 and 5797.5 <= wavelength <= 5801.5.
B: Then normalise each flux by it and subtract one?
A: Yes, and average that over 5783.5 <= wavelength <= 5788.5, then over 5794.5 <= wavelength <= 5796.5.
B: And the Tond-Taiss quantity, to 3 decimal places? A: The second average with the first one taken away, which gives 0.011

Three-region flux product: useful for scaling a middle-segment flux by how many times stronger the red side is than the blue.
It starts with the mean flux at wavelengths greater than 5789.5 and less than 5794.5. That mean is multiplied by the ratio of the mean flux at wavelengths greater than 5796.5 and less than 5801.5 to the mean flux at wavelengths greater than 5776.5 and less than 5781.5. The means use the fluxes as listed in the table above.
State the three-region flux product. 18.8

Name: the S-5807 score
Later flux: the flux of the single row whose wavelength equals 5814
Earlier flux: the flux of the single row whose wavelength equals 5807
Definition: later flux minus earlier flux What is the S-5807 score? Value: 0.4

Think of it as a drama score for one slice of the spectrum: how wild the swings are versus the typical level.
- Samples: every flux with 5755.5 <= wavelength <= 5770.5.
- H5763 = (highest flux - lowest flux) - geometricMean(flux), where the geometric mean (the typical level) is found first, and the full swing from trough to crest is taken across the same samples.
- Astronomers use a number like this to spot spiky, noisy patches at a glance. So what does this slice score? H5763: -16.74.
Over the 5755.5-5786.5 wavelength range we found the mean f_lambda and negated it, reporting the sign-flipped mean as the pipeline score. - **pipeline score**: -18.8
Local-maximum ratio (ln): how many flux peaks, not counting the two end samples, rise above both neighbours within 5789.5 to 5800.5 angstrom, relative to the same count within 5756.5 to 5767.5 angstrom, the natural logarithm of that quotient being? -0.4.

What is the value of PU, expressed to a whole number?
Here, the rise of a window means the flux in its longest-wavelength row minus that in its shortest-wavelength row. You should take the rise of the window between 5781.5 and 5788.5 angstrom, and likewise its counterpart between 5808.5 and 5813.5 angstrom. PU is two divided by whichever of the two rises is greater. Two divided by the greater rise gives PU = -67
